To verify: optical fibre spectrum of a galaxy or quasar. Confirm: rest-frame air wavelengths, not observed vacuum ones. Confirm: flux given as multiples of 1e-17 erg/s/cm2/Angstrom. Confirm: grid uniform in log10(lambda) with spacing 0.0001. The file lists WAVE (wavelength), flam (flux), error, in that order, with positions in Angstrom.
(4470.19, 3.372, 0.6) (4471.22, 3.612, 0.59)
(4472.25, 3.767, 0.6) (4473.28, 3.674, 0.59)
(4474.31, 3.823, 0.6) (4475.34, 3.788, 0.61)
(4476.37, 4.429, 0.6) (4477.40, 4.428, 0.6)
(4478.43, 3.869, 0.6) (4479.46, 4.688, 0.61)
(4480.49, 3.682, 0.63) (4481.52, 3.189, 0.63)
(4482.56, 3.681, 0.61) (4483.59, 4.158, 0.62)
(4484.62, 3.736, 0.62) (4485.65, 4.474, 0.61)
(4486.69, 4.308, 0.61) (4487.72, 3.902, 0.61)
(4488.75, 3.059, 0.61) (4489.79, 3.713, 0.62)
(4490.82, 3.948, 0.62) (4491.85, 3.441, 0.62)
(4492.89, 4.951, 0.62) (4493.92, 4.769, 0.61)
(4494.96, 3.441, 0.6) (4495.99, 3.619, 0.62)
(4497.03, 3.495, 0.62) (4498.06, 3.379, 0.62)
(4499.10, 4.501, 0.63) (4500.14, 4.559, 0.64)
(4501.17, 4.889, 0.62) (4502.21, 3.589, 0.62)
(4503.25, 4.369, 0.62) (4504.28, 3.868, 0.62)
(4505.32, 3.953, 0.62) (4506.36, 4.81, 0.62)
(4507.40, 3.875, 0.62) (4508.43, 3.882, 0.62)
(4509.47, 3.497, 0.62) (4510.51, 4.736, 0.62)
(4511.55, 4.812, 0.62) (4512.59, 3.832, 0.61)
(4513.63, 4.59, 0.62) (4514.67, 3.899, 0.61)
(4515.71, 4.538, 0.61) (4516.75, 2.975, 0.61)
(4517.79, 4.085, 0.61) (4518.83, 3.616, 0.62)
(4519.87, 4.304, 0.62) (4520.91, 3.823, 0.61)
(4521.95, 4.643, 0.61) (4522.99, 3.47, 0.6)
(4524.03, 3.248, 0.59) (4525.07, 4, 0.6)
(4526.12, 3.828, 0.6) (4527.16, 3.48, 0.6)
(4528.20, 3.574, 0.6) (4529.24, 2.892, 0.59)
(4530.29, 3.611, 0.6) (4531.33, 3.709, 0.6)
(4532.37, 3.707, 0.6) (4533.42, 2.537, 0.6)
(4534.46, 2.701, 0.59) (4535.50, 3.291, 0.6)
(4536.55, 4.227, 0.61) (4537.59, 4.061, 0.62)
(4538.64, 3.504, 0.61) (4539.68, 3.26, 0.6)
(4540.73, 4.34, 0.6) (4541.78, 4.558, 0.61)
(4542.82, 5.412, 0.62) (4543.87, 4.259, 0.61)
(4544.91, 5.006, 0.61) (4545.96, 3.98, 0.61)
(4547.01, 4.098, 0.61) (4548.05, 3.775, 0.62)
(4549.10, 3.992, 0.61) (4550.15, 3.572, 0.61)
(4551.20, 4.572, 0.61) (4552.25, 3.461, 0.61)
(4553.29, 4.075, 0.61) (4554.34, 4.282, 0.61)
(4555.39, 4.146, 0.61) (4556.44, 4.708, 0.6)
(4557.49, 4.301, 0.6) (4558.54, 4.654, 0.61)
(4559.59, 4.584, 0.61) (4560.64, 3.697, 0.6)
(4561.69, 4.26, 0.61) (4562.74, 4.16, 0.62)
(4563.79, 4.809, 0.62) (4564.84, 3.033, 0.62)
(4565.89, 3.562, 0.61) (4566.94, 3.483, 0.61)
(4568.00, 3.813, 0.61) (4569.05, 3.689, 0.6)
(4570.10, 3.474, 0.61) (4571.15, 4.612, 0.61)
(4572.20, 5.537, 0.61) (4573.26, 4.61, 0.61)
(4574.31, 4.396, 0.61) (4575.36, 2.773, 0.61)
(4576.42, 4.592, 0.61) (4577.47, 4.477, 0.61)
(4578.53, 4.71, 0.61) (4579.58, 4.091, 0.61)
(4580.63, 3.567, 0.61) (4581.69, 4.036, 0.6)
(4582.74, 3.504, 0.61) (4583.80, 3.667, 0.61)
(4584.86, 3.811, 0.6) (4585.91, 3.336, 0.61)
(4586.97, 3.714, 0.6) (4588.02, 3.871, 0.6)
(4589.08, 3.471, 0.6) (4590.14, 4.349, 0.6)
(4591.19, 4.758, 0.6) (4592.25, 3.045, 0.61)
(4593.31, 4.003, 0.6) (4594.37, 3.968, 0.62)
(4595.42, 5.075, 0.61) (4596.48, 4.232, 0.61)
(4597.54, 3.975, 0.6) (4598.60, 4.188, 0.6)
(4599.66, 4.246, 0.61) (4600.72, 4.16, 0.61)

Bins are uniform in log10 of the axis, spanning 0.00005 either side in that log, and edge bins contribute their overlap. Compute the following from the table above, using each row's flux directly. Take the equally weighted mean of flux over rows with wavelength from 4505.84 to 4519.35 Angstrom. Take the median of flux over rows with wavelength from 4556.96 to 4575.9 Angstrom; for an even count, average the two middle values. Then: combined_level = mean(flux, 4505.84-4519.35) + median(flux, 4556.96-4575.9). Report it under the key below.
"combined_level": 8.30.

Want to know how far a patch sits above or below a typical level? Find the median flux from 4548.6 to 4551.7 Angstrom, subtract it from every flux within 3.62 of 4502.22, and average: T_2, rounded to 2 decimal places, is 0.25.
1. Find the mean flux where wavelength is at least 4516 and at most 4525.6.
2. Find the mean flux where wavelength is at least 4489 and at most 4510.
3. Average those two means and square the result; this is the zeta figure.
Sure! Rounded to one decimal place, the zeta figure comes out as 15.3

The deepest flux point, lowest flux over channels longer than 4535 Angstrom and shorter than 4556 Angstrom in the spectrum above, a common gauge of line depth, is 3.26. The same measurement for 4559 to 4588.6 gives 2.773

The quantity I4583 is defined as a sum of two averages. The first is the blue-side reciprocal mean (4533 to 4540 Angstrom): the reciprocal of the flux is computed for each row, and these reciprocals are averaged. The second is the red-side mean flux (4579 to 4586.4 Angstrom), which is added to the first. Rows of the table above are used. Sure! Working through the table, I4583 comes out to 4.0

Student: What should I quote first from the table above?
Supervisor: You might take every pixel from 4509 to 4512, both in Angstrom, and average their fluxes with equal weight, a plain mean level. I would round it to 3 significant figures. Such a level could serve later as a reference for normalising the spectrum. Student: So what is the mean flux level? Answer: 4.35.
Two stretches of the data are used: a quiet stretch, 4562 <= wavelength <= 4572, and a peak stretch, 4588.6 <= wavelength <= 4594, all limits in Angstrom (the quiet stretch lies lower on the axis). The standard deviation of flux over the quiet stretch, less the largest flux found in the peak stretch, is -4.2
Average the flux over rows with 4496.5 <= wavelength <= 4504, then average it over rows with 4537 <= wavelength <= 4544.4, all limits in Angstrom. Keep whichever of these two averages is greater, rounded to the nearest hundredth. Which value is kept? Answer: 4.20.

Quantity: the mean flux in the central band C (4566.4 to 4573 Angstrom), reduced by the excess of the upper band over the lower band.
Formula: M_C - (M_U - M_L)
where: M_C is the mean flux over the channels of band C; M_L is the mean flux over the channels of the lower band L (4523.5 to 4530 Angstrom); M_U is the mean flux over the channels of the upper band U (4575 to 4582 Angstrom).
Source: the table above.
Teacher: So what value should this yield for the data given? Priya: 3.6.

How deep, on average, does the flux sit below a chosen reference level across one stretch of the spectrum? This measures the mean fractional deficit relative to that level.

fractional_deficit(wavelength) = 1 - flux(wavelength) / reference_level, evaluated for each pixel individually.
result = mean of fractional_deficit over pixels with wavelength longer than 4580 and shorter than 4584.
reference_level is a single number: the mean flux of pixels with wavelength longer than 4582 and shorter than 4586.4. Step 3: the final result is -0.03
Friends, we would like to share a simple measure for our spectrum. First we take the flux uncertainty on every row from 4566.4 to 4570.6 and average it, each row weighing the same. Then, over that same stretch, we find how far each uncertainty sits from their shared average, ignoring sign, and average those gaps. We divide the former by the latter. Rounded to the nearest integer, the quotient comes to 162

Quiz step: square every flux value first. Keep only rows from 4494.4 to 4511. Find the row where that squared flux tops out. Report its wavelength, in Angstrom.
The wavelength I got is 4501.17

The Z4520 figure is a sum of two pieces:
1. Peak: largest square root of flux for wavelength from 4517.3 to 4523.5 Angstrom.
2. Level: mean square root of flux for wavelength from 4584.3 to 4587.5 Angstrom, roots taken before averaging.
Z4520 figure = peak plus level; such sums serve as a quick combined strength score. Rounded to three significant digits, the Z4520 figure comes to 4.06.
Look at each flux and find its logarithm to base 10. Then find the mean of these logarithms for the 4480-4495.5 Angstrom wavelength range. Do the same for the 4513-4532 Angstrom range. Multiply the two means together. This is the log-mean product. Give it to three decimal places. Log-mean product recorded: 0.338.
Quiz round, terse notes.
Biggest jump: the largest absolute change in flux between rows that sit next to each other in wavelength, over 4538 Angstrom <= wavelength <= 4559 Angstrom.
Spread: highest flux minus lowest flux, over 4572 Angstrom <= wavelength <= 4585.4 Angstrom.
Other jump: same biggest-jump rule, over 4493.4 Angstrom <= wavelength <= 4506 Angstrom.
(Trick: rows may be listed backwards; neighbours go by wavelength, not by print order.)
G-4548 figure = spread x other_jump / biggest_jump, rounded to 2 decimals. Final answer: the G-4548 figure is 3.18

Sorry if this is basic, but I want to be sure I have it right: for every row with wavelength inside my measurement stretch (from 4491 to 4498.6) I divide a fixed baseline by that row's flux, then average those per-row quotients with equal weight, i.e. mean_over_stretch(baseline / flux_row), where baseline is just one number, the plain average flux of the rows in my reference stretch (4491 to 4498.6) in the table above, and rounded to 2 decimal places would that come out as 1.02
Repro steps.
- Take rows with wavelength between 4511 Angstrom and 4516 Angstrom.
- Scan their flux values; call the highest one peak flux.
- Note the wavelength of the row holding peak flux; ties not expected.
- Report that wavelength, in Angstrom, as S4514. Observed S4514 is 4511.55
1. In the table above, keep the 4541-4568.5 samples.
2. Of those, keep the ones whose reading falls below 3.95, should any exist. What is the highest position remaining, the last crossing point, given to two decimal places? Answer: 4568.00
